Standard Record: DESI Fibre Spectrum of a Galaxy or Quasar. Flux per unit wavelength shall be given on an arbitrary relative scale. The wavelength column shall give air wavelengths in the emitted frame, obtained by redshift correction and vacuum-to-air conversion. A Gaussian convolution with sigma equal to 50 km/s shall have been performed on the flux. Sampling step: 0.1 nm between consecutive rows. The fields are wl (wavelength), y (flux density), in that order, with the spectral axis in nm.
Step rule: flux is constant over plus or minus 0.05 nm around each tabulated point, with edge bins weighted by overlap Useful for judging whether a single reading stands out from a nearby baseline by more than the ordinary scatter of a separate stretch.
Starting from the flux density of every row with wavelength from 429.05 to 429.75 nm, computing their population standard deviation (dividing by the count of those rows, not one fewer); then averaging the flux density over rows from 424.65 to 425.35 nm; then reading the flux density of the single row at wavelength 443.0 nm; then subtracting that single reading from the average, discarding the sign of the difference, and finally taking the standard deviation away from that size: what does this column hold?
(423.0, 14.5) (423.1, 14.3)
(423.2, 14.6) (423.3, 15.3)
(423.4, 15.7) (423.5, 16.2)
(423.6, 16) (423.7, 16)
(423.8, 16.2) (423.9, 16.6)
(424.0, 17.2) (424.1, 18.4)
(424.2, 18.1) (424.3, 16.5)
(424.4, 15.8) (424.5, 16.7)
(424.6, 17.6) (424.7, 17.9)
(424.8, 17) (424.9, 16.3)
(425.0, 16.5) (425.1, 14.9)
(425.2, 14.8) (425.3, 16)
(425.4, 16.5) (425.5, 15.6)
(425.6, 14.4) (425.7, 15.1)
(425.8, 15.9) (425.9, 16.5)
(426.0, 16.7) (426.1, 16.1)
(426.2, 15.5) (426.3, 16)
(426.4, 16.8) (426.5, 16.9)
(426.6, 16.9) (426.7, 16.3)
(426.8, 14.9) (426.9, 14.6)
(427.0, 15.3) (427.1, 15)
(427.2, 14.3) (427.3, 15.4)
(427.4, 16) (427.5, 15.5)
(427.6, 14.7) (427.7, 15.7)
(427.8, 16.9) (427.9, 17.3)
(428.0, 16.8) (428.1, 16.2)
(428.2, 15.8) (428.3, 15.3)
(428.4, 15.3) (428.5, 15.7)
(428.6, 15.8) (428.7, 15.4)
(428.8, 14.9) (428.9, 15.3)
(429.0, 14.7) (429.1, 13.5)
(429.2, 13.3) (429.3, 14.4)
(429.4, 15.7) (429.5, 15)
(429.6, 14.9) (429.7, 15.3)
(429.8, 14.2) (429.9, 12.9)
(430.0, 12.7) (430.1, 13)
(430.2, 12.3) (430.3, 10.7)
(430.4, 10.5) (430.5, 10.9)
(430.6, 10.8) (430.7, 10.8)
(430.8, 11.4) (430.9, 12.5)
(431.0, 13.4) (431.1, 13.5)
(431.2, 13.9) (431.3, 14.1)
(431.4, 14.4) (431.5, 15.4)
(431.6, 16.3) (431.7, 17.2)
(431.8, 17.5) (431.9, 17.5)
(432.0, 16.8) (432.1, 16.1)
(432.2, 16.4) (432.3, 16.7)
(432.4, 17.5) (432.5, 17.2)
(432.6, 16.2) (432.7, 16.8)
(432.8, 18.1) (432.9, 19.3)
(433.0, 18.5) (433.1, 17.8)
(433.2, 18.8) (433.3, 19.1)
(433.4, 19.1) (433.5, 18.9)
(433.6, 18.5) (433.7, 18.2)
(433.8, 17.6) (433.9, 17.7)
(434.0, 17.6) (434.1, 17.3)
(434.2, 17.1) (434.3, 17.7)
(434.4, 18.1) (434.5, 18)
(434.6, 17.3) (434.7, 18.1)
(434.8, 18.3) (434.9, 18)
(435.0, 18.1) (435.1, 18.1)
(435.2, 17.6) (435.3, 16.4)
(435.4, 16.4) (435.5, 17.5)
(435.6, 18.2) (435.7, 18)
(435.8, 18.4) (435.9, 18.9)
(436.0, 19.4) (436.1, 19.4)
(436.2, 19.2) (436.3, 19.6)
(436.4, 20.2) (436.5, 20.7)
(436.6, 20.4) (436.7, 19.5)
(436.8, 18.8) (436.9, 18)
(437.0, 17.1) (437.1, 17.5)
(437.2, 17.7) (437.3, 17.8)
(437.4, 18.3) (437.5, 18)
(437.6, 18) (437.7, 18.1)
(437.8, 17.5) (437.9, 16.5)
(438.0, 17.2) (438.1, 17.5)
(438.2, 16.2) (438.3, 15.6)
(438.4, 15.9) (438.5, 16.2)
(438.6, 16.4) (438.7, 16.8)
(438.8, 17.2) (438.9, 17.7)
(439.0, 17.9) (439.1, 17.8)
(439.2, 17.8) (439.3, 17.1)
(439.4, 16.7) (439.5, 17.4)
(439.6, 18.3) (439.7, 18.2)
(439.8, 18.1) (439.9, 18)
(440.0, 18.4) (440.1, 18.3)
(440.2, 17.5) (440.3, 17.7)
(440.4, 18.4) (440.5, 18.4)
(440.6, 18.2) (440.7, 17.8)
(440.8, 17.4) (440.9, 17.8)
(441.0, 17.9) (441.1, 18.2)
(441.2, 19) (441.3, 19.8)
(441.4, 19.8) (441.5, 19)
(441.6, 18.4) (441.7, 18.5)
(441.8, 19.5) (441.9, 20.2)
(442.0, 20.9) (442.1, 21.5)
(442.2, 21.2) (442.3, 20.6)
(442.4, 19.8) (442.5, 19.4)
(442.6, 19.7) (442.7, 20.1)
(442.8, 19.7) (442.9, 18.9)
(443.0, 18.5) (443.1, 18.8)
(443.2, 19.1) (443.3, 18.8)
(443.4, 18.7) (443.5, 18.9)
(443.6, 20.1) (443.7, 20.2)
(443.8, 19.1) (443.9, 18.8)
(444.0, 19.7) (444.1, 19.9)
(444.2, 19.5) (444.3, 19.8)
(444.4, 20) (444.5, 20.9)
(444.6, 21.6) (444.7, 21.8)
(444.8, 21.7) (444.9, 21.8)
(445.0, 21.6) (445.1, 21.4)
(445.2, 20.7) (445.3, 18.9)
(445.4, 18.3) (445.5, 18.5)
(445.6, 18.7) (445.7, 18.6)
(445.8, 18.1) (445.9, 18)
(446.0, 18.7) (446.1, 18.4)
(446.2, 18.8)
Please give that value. 1.5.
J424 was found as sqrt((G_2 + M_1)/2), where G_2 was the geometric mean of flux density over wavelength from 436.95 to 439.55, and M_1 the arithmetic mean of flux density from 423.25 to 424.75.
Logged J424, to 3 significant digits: 4.12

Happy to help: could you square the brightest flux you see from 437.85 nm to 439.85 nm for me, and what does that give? 335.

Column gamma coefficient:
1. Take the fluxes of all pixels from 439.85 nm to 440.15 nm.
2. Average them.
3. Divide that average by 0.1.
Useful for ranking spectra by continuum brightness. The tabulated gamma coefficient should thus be 182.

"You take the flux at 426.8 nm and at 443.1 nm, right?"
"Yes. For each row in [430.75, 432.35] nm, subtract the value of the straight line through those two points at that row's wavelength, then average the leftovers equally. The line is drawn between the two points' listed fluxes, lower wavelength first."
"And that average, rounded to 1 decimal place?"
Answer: -0.8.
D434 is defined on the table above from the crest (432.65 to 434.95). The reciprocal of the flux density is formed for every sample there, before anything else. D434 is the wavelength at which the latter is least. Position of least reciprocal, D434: 432.9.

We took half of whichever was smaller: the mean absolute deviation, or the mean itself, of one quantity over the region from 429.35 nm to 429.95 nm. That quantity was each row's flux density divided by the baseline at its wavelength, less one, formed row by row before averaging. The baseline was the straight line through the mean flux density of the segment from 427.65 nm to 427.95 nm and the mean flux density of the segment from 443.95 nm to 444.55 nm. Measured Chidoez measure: -0.069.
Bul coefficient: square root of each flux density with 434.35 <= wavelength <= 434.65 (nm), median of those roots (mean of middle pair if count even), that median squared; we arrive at 18.0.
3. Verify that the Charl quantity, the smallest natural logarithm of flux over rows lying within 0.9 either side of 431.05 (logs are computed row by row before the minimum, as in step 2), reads 2.35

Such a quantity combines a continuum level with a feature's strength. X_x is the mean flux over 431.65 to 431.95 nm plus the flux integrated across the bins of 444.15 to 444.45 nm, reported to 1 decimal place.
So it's 23.3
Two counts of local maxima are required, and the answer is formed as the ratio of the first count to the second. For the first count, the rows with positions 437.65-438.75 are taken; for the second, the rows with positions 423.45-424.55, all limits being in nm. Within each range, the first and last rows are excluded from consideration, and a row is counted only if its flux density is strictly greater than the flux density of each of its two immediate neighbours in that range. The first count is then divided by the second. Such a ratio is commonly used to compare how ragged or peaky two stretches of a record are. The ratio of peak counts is 1.0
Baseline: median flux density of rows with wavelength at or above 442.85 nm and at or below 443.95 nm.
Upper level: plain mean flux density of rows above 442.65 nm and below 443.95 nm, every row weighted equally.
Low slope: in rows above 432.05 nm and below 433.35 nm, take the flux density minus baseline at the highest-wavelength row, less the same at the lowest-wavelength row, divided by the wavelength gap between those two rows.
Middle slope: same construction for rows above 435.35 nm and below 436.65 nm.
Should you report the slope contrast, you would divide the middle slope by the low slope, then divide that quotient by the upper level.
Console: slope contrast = 0.07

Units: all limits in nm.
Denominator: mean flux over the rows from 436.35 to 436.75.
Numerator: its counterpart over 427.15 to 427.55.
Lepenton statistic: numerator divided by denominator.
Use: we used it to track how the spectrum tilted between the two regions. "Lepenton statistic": 0.76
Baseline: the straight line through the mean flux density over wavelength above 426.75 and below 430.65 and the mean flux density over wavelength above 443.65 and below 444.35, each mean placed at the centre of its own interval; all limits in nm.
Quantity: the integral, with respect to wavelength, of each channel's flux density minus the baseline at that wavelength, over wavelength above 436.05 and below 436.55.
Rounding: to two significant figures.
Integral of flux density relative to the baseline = 1.4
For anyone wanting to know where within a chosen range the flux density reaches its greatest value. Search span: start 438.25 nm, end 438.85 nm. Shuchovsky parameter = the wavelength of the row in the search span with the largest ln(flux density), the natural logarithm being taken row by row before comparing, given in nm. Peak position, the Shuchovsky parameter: 438.8 nm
